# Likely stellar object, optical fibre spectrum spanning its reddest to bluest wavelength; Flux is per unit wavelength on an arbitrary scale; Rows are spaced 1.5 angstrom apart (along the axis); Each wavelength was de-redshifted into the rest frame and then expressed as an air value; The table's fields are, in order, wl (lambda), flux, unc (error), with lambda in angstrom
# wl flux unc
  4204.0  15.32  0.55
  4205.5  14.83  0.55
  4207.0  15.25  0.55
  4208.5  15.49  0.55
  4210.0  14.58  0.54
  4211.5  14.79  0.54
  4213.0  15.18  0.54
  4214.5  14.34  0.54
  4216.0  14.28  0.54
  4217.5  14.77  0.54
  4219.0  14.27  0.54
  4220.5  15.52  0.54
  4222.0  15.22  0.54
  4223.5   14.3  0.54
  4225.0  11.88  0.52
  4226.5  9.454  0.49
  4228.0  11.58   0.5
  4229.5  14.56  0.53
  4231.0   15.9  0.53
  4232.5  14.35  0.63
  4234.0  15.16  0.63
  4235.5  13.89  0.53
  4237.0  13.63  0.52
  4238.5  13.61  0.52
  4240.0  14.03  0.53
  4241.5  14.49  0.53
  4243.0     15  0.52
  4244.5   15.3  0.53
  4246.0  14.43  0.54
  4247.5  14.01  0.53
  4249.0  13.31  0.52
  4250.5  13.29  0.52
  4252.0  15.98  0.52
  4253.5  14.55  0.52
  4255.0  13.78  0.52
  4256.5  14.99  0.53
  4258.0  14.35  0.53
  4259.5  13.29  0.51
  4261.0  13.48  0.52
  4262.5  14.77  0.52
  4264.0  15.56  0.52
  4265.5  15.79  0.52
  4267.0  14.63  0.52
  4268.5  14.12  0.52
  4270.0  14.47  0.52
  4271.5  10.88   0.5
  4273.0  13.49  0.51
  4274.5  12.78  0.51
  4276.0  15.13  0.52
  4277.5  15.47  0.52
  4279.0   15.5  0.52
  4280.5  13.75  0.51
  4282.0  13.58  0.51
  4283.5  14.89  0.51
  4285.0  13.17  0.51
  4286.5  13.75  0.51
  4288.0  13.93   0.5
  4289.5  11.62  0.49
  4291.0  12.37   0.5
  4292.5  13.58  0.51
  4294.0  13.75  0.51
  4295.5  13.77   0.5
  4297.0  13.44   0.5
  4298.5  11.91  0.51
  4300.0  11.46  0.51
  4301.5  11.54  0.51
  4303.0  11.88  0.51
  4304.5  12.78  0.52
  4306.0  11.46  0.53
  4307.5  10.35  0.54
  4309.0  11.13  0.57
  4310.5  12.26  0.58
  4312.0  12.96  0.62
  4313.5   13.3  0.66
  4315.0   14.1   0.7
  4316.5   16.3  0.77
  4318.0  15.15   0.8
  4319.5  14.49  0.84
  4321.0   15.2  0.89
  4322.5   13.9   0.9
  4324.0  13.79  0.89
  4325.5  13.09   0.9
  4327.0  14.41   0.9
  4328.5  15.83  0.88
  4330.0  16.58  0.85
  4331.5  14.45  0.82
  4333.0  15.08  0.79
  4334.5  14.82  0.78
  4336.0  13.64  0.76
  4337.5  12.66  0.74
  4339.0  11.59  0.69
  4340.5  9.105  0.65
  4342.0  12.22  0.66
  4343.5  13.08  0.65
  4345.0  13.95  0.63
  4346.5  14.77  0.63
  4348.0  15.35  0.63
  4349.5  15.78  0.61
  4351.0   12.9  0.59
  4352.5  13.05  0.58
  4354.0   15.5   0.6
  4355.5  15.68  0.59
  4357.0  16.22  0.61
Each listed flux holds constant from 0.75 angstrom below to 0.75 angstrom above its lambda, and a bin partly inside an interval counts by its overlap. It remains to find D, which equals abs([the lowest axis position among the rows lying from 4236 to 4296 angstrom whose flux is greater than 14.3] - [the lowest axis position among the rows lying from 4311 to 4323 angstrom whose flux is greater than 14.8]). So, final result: 75.0 angstrom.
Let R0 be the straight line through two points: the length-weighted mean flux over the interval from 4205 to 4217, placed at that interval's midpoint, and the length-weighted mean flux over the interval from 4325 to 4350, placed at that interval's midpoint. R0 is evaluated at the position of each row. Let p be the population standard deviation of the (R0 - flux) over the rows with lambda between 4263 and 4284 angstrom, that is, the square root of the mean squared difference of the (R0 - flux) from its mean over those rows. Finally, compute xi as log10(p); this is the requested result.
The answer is 0.11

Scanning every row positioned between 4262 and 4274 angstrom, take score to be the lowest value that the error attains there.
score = 0.50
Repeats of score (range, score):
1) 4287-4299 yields 0.49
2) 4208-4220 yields 0.54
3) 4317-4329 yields 0.80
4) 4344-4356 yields 0.58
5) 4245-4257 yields 0.52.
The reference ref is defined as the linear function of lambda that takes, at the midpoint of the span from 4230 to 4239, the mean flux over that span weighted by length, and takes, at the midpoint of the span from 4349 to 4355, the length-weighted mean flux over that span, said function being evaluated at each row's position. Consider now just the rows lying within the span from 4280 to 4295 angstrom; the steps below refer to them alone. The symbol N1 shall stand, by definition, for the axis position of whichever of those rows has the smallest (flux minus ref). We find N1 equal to 4289.5 angstrom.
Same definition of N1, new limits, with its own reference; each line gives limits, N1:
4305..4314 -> 4307.5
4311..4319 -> 4312.0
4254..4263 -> 4259.5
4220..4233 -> 4226.5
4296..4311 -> 4307.5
